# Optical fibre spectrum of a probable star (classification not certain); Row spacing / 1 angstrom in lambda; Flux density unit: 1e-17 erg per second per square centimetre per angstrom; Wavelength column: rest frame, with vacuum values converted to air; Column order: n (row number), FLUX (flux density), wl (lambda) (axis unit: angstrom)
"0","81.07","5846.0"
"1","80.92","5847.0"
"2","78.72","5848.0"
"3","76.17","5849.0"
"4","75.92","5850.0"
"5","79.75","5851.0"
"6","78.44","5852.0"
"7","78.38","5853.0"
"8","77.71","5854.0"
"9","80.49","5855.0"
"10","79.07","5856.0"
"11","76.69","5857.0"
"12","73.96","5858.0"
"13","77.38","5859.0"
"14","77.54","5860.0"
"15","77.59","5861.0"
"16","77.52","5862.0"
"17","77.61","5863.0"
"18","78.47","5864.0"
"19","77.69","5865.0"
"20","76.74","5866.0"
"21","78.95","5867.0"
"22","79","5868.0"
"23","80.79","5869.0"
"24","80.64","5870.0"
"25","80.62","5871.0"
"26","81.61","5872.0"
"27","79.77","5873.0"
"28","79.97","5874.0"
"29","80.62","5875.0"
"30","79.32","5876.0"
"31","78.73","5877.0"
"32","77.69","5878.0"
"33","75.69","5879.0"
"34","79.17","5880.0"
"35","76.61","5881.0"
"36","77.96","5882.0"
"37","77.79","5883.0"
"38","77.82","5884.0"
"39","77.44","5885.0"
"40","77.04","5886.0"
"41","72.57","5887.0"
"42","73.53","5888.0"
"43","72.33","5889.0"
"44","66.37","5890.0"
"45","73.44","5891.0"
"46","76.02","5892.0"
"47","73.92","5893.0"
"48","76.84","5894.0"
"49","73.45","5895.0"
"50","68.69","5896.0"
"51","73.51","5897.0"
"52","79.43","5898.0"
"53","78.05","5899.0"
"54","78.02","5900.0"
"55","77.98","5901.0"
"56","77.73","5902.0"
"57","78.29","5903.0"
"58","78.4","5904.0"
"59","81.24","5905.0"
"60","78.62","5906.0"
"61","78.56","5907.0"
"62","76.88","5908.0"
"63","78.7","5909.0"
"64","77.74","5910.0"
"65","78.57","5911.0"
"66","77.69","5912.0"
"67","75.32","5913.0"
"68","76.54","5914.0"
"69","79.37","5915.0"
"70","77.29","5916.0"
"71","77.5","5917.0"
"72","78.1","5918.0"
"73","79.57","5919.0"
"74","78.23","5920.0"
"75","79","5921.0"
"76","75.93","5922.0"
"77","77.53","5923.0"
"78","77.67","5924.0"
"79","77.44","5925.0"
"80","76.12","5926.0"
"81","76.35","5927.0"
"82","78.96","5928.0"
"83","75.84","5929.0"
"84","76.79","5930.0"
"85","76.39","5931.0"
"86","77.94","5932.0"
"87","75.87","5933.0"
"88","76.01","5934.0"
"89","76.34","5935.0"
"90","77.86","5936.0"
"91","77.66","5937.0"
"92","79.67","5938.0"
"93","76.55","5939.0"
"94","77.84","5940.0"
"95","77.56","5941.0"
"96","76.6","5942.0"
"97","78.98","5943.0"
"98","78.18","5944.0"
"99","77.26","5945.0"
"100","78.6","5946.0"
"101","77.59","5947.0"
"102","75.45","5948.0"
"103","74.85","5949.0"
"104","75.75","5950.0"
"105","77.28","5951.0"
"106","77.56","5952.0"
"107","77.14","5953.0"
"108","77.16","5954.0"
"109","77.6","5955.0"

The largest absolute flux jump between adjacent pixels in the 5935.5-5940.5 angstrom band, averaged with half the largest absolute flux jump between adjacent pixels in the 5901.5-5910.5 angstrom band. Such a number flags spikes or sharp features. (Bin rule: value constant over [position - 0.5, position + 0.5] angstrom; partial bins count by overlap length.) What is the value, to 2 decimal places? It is 2.27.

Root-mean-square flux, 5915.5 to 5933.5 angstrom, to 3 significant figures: 77.4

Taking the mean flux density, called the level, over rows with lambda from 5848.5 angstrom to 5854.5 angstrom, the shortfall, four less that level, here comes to -73.7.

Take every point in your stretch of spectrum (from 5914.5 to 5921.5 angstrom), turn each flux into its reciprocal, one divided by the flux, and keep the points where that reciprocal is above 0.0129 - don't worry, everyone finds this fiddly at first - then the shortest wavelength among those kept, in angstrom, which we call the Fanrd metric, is 5916.0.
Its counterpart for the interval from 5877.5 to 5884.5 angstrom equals 5879.0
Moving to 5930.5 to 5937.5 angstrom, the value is 5931.0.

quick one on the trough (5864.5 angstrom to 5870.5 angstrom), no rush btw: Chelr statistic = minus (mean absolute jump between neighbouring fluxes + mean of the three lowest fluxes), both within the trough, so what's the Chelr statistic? -78.8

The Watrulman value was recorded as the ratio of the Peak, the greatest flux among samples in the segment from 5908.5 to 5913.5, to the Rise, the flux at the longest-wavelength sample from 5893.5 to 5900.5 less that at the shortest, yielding 67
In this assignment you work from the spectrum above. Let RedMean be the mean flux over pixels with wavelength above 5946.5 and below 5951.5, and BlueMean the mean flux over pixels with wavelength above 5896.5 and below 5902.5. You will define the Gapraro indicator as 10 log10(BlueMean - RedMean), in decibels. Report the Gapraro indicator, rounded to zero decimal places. 1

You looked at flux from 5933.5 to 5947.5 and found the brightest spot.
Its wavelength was 5938.0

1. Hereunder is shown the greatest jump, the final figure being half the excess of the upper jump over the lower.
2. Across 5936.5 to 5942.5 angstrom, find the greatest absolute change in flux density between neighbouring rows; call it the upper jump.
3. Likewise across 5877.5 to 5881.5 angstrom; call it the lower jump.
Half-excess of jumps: -0.18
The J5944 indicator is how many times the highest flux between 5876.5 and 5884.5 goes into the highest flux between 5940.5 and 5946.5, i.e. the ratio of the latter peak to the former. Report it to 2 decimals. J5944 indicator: 1.00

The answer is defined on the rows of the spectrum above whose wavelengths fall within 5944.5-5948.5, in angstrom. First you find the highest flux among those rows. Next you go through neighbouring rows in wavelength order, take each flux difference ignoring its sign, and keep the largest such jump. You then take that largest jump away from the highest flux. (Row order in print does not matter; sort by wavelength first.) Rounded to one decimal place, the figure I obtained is 76.5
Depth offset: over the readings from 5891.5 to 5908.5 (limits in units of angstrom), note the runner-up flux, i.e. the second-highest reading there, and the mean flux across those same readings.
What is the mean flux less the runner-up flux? -2.6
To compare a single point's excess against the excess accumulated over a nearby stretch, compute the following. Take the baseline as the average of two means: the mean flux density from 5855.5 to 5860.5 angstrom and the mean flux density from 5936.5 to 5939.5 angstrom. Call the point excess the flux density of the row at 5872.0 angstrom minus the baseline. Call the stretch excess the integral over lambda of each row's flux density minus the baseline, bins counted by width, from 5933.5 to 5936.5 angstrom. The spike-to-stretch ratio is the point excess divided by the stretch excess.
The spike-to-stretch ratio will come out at -2.0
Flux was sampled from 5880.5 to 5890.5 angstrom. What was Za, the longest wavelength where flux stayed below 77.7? 5890.0 angstrom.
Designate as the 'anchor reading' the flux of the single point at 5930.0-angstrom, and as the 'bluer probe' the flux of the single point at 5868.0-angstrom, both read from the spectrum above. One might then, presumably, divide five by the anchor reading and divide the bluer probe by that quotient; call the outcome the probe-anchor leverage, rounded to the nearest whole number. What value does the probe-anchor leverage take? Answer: 1213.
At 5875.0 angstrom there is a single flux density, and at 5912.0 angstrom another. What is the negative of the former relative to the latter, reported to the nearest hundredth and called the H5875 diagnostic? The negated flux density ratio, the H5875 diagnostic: -1.04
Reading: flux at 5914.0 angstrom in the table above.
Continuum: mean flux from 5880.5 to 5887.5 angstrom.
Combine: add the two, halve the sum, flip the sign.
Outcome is -76.6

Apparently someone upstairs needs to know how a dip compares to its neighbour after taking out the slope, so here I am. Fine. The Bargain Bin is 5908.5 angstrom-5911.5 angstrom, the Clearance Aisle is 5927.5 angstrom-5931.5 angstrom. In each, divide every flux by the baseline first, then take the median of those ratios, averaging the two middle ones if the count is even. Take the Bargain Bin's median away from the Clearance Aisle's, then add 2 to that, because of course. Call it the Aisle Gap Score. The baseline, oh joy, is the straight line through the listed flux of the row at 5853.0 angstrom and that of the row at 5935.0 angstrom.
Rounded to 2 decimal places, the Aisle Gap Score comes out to 1.98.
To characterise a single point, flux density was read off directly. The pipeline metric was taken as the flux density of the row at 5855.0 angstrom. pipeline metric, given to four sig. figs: 80.49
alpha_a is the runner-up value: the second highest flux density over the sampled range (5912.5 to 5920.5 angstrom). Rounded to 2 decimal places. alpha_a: 79.37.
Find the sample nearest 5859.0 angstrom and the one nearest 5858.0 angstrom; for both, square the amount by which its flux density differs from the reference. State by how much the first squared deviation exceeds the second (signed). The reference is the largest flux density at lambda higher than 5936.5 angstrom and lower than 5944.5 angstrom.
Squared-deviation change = -27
